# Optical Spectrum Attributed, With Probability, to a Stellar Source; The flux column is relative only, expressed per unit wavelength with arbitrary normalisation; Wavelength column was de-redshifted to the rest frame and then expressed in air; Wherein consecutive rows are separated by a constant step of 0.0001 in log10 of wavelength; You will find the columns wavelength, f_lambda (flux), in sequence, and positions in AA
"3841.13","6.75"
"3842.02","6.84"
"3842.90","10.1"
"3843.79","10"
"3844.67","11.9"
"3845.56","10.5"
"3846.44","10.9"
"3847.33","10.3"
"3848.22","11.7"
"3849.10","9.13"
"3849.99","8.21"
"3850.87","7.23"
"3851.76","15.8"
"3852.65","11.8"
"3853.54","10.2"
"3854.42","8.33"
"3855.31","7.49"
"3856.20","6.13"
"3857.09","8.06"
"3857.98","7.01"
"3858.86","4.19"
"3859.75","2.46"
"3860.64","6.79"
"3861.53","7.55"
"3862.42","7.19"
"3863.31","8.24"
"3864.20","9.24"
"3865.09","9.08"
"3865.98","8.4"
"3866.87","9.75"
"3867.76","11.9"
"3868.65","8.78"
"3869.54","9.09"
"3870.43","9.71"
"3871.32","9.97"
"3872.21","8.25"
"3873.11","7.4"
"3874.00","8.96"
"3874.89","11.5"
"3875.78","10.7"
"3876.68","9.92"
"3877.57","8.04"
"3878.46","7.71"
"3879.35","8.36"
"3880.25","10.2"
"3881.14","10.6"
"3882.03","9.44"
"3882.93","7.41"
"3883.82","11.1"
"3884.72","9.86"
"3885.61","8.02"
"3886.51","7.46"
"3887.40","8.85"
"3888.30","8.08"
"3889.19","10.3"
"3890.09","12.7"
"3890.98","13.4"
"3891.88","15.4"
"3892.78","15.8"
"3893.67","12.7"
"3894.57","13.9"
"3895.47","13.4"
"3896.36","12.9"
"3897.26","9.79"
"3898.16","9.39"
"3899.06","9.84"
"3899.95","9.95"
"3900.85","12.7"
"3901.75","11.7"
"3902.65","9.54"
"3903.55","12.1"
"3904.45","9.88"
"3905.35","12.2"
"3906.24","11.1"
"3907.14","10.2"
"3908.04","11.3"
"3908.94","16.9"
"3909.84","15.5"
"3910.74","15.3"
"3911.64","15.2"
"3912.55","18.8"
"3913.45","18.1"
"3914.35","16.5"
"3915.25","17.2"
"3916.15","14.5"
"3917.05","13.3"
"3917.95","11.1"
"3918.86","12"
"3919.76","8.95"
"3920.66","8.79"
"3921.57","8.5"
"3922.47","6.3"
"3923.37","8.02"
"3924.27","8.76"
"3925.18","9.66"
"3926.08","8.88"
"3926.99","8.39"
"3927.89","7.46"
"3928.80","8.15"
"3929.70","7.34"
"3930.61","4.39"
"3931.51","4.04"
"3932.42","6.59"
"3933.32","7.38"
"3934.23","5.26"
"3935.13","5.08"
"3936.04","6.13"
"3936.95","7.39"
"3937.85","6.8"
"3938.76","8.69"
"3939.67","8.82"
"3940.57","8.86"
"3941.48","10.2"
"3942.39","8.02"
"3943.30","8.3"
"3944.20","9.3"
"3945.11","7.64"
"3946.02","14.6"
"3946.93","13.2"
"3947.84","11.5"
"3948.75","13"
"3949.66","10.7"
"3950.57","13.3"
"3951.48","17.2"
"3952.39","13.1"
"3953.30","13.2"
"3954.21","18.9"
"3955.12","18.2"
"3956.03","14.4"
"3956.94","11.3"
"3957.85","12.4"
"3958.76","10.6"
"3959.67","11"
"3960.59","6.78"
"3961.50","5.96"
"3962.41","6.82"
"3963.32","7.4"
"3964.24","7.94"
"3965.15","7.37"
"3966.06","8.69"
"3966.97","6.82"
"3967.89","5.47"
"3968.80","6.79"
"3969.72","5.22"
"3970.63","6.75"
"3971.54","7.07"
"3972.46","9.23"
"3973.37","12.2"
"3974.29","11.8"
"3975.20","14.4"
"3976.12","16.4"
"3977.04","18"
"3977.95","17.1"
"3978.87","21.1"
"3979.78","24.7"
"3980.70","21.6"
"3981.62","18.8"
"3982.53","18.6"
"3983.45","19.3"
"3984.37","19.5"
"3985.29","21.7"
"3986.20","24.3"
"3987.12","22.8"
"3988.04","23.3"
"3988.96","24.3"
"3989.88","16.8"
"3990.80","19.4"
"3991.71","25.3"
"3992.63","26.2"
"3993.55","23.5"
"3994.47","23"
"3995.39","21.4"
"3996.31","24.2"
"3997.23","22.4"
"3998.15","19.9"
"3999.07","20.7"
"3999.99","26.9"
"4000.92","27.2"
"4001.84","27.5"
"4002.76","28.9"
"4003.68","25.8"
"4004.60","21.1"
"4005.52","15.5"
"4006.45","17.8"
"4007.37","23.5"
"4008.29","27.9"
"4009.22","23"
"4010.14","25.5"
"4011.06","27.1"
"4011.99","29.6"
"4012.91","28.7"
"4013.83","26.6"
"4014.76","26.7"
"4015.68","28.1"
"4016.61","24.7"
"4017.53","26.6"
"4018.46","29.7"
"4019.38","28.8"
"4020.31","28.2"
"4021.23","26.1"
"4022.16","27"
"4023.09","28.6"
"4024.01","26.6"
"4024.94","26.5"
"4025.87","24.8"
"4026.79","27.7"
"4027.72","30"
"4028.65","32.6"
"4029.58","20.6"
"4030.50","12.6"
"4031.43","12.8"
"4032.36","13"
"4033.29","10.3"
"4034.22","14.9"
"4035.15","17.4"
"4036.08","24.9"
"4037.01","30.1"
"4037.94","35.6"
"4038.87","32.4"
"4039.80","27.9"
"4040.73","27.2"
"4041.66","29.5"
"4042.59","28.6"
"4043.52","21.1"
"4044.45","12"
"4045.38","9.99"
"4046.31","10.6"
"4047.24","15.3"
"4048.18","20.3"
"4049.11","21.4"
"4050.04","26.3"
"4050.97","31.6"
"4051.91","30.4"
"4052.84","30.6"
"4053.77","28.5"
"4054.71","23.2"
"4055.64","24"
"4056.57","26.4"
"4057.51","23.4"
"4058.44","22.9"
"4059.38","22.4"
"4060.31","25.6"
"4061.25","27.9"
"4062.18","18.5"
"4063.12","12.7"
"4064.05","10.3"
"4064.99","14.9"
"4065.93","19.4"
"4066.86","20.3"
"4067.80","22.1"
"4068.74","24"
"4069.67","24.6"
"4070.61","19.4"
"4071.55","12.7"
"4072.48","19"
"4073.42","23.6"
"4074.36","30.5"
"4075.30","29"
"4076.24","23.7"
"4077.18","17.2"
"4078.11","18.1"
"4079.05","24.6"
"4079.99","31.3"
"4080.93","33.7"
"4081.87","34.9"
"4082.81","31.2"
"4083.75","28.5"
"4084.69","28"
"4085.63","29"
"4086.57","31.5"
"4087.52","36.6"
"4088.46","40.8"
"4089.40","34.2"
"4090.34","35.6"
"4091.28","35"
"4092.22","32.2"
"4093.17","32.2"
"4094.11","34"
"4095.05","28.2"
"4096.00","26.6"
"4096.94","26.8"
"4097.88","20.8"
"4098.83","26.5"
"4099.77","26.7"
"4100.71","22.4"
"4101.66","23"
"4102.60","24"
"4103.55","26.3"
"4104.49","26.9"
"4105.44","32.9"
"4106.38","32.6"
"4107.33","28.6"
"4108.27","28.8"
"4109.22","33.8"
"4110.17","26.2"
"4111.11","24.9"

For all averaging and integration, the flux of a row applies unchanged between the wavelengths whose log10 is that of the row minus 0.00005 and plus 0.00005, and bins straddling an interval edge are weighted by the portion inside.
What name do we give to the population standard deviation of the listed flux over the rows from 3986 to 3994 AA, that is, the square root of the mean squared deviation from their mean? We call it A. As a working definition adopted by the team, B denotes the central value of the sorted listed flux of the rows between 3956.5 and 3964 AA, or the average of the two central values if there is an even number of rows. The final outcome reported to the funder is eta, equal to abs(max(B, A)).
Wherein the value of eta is 9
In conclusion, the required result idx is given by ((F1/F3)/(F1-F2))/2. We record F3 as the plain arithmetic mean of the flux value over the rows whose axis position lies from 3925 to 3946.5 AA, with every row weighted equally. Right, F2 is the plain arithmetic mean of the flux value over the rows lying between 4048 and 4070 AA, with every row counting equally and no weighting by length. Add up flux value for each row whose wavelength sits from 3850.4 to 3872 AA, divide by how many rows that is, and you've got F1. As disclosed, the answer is -0.04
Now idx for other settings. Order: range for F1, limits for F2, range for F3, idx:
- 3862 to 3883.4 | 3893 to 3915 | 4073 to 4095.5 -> -0.04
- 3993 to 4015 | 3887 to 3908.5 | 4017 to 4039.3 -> 0.04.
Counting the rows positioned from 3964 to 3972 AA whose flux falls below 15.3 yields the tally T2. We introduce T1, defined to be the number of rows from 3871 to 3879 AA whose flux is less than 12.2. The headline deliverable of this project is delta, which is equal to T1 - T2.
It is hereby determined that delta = 0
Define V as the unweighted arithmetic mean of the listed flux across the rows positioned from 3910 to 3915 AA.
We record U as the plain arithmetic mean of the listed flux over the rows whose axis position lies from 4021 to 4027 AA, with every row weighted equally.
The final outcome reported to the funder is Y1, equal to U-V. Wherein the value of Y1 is 10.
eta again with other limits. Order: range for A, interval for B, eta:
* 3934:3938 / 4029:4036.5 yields 14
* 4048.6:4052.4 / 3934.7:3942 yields 8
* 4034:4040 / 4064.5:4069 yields 20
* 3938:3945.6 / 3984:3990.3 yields 23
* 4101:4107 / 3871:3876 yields 9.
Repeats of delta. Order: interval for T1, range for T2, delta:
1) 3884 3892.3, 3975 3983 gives 5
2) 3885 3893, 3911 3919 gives 0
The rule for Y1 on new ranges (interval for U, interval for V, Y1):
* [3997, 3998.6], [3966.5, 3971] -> 15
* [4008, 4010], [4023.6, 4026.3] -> -1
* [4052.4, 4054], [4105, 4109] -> -1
